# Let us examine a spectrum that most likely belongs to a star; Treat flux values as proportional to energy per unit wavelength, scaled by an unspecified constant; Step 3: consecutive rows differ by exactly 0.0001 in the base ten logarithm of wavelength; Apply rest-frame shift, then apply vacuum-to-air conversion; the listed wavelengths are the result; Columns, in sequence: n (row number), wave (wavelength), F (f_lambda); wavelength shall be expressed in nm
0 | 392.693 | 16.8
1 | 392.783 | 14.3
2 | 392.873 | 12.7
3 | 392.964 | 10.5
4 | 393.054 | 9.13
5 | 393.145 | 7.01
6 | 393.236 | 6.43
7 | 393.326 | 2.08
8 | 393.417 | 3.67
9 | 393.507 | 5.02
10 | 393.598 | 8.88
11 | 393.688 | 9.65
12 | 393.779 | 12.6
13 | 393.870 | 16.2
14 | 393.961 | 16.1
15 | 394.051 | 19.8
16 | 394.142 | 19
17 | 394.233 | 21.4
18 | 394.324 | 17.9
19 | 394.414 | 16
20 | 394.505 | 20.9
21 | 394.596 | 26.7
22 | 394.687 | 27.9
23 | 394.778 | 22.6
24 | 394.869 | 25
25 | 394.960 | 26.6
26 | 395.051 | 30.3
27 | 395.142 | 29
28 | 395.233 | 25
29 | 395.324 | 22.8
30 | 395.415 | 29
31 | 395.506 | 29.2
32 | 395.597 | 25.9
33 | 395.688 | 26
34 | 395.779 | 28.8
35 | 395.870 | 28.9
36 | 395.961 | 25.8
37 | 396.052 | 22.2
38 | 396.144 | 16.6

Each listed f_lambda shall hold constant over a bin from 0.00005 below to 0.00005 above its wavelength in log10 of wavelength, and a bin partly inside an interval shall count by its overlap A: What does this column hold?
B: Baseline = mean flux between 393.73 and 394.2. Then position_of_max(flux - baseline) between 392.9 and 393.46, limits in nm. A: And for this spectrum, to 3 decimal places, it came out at 392.964 nm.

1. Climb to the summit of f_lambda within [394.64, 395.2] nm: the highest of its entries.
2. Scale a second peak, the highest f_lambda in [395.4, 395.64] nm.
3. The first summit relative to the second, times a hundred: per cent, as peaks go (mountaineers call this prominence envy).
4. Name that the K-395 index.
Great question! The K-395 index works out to 104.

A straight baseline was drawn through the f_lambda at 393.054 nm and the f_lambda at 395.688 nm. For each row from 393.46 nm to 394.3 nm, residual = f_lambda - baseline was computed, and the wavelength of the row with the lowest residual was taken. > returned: 393.507 nm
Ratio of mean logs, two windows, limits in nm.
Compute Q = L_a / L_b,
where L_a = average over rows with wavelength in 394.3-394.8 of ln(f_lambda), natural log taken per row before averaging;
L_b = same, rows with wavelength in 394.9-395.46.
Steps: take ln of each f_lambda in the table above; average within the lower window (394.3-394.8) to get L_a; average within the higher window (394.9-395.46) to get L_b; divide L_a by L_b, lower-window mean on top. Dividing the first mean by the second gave 0.93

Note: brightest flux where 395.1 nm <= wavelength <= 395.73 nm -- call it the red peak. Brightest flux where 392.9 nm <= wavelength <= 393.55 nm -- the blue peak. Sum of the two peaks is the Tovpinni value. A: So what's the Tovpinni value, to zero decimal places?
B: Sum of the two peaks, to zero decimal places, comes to 40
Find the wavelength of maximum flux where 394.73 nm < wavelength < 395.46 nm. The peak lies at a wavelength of 395.051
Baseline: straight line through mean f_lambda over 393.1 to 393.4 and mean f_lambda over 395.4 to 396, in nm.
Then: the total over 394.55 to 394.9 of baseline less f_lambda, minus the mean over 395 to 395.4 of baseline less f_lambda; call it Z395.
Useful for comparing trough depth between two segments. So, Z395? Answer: -23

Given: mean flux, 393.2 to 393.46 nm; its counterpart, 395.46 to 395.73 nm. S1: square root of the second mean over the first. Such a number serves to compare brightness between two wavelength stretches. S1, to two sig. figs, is 2.6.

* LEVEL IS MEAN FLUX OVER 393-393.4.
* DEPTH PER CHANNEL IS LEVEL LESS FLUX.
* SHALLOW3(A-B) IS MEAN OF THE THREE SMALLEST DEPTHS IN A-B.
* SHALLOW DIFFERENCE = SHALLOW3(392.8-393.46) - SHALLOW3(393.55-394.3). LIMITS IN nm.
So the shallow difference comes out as 9.3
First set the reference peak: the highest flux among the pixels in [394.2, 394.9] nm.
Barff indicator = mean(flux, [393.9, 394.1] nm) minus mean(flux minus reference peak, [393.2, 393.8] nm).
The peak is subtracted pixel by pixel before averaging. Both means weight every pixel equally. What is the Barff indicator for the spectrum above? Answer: 39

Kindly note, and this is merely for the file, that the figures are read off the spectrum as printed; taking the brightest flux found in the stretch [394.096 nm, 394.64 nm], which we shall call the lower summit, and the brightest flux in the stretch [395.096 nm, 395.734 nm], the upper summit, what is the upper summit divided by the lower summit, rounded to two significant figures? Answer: 1.1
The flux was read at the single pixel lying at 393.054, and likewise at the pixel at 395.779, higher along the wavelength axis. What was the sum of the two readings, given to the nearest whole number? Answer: 38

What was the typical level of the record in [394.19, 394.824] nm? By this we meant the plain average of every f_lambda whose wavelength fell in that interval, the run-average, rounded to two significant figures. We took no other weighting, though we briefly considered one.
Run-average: 22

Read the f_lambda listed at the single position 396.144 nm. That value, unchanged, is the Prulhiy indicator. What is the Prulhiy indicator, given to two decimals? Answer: 16.60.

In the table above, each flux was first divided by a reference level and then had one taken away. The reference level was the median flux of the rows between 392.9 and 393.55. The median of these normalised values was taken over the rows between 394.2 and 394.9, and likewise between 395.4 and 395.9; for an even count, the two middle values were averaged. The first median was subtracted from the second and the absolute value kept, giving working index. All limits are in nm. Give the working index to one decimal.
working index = 1.1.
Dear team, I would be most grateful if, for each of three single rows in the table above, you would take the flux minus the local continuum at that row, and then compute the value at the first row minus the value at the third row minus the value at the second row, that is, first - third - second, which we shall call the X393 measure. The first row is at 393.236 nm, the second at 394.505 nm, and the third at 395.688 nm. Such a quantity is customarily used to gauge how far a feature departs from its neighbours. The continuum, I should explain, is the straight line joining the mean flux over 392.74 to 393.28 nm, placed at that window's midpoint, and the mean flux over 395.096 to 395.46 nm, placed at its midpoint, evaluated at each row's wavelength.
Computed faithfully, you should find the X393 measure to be -2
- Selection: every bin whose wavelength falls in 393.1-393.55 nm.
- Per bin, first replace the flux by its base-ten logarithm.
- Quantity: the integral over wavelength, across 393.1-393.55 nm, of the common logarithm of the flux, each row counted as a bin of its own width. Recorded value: 0.29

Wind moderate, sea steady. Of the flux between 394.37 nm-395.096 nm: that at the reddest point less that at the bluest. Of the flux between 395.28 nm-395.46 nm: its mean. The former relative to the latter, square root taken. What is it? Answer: 0.74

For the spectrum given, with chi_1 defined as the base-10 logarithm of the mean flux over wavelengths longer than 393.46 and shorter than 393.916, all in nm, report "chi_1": 1.02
